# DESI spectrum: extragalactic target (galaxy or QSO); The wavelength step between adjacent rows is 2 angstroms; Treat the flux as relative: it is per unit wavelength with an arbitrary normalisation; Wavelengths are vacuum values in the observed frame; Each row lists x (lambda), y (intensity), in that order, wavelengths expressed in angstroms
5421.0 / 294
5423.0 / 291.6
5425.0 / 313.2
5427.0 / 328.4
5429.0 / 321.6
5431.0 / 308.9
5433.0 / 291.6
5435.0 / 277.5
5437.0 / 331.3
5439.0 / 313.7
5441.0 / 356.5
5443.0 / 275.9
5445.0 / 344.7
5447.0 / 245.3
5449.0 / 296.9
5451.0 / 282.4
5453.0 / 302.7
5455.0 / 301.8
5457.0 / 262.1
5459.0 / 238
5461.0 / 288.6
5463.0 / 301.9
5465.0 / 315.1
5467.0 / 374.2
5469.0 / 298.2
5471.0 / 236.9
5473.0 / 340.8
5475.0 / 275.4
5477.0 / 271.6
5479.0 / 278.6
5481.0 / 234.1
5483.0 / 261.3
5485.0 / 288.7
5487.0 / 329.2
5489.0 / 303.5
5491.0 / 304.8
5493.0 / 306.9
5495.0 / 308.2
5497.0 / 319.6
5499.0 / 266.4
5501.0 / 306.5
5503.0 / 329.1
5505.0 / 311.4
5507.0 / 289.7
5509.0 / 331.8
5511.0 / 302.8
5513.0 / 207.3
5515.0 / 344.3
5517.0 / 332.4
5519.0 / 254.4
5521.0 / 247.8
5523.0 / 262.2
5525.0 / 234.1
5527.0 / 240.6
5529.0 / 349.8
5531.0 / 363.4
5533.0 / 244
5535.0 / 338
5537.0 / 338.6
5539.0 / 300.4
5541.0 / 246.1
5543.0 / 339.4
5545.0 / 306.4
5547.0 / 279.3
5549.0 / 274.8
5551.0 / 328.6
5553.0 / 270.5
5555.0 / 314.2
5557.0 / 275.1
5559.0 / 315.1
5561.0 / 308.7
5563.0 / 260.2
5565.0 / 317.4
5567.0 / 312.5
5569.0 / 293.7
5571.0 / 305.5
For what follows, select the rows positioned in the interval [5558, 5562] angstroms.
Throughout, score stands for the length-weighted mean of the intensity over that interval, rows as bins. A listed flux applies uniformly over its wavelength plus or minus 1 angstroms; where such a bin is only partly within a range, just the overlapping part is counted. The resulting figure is 312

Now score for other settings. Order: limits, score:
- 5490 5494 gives 306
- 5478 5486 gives 266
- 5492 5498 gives 312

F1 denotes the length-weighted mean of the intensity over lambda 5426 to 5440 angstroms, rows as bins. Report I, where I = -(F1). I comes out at -310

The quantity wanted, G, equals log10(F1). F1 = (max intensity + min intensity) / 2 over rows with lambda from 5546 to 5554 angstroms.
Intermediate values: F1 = 300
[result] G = 2.476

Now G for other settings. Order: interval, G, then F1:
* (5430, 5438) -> 2.483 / 304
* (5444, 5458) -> 2.470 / 295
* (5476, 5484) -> 2.409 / 256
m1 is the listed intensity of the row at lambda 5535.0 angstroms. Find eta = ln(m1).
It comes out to 5.82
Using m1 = 338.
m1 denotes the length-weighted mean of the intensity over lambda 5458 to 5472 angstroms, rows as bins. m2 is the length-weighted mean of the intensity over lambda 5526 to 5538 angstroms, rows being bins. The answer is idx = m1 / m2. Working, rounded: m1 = 293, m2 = 312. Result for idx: 0.94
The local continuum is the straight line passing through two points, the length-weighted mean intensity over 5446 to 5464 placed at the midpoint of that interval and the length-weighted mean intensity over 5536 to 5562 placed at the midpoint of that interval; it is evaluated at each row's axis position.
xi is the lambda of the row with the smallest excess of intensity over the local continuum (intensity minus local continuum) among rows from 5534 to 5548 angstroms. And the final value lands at 5541.0 angstroms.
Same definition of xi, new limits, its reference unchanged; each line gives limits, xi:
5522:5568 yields 5525.0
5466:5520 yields 5513.0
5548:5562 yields 5553.0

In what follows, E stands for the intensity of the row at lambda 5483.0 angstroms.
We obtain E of 261.3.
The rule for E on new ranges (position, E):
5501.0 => 306.5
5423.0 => 291.6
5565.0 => 317.4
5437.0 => 331.3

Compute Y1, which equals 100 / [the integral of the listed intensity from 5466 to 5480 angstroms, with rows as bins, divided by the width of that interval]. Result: 0.337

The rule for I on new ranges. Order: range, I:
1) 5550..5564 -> -296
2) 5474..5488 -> -277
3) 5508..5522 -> -289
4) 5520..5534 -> -277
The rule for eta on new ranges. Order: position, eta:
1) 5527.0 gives 5.48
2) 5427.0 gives 5.79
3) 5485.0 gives 5.67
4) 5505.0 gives 5.74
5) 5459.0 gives 5.47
